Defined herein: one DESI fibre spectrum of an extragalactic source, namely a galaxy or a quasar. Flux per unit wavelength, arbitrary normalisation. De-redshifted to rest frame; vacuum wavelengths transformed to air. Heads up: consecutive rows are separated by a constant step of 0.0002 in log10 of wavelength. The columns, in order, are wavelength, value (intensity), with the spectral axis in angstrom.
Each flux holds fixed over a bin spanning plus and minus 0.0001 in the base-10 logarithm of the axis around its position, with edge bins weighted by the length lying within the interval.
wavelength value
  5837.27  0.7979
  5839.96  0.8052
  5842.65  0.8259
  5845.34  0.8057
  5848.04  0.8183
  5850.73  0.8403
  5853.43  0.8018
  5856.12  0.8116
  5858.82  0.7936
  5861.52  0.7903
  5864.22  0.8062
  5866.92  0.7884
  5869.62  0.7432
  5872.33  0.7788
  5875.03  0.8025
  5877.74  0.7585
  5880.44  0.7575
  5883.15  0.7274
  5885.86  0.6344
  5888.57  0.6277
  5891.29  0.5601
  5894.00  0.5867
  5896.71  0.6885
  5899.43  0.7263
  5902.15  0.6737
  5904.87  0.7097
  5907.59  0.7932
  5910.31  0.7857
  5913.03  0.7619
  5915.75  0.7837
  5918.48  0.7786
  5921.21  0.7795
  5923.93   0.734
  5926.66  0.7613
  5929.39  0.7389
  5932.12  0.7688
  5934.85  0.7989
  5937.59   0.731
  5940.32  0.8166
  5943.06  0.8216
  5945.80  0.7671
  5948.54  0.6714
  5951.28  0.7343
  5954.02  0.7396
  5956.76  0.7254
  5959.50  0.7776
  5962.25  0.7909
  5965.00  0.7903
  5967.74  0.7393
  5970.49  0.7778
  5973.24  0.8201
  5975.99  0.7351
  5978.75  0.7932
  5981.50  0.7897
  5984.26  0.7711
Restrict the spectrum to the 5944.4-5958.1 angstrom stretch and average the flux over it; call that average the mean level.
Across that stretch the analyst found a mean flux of 0.728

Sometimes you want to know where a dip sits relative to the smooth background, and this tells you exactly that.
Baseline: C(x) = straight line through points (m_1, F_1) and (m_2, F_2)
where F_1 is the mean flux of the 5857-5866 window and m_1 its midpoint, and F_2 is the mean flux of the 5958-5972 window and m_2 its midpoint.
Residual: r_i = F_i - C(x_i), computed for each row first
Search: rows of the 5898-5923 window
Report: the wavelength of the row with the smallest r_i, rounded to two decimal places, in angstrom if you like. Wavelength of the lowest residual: 5902.15 angstrom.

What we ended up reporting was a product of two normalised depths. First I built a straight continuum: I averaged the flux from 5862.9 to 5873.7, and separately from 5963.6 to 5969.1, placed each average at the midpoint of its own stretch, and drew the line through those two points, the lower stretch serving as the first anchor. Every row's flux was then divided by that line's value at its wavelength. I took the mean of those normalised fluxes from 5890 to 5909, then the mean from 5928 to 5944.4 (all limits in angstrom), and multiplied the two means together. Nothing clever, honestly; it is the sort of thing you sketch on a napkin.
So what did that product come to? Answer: 0.89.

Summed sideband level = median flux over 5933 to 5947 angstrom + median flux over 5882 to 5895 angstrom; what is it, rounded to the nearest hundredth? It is 1.43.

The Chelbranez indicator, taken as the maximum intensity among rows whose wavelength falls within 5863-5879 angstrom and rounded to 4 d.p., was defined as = 0.8062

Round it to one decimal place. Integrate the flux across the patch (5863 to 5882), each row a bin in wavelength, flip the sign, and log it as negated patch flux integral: -14.7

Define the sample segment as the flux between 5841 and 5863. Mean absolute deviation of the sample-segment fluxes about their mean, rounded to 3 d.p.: 0.013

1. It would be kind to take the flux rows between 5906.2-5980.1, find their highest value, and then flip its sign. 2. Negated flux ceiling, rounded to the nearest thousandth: -0.822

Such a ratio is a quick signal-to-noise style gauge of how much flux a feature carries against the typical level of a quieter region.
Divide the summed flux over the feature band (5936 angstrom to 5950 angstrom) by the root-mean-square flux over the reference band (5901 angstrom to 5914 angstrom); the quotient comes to 5.1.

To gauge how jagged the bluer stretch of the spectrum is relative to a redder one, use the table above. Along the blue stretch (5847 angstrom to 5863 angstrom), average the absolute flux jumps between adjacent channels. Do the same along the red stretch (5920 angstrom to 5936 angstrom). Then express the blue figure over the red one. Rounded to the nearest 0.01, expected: 0.59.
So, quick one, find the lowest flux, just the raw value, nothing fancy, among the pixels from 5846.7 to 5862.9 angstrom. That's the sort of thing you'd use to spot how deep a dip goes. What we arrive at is 0.7903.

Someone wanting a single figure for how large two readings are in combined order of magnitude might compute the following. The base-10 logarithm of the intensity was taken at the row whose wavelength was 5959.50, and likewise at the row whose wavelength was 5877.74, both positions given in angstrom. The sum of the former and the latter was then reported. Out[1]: -0.229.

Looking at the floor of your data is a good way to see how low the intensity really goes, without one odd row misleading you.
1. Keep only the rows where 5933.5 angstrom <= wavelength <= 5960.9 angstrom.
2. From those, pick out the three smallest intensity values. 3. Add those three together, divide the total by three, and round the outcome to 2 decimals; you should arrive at 0.71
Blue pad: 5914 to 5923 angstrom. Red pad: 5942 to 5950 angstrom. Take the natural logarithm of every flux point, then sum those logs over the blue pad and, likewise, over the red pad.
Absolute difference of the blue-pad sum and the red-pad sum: 0.12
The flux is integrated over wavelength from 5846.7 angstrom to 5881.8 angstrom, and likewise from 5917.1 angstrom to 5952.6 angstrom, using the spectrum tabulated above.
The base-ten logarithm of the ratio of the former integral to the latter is 0.012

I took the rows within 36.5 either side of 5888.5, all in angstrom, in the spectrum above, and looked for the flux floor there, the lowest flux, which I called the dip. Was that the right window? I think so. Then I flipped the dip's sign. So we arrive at -0.56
